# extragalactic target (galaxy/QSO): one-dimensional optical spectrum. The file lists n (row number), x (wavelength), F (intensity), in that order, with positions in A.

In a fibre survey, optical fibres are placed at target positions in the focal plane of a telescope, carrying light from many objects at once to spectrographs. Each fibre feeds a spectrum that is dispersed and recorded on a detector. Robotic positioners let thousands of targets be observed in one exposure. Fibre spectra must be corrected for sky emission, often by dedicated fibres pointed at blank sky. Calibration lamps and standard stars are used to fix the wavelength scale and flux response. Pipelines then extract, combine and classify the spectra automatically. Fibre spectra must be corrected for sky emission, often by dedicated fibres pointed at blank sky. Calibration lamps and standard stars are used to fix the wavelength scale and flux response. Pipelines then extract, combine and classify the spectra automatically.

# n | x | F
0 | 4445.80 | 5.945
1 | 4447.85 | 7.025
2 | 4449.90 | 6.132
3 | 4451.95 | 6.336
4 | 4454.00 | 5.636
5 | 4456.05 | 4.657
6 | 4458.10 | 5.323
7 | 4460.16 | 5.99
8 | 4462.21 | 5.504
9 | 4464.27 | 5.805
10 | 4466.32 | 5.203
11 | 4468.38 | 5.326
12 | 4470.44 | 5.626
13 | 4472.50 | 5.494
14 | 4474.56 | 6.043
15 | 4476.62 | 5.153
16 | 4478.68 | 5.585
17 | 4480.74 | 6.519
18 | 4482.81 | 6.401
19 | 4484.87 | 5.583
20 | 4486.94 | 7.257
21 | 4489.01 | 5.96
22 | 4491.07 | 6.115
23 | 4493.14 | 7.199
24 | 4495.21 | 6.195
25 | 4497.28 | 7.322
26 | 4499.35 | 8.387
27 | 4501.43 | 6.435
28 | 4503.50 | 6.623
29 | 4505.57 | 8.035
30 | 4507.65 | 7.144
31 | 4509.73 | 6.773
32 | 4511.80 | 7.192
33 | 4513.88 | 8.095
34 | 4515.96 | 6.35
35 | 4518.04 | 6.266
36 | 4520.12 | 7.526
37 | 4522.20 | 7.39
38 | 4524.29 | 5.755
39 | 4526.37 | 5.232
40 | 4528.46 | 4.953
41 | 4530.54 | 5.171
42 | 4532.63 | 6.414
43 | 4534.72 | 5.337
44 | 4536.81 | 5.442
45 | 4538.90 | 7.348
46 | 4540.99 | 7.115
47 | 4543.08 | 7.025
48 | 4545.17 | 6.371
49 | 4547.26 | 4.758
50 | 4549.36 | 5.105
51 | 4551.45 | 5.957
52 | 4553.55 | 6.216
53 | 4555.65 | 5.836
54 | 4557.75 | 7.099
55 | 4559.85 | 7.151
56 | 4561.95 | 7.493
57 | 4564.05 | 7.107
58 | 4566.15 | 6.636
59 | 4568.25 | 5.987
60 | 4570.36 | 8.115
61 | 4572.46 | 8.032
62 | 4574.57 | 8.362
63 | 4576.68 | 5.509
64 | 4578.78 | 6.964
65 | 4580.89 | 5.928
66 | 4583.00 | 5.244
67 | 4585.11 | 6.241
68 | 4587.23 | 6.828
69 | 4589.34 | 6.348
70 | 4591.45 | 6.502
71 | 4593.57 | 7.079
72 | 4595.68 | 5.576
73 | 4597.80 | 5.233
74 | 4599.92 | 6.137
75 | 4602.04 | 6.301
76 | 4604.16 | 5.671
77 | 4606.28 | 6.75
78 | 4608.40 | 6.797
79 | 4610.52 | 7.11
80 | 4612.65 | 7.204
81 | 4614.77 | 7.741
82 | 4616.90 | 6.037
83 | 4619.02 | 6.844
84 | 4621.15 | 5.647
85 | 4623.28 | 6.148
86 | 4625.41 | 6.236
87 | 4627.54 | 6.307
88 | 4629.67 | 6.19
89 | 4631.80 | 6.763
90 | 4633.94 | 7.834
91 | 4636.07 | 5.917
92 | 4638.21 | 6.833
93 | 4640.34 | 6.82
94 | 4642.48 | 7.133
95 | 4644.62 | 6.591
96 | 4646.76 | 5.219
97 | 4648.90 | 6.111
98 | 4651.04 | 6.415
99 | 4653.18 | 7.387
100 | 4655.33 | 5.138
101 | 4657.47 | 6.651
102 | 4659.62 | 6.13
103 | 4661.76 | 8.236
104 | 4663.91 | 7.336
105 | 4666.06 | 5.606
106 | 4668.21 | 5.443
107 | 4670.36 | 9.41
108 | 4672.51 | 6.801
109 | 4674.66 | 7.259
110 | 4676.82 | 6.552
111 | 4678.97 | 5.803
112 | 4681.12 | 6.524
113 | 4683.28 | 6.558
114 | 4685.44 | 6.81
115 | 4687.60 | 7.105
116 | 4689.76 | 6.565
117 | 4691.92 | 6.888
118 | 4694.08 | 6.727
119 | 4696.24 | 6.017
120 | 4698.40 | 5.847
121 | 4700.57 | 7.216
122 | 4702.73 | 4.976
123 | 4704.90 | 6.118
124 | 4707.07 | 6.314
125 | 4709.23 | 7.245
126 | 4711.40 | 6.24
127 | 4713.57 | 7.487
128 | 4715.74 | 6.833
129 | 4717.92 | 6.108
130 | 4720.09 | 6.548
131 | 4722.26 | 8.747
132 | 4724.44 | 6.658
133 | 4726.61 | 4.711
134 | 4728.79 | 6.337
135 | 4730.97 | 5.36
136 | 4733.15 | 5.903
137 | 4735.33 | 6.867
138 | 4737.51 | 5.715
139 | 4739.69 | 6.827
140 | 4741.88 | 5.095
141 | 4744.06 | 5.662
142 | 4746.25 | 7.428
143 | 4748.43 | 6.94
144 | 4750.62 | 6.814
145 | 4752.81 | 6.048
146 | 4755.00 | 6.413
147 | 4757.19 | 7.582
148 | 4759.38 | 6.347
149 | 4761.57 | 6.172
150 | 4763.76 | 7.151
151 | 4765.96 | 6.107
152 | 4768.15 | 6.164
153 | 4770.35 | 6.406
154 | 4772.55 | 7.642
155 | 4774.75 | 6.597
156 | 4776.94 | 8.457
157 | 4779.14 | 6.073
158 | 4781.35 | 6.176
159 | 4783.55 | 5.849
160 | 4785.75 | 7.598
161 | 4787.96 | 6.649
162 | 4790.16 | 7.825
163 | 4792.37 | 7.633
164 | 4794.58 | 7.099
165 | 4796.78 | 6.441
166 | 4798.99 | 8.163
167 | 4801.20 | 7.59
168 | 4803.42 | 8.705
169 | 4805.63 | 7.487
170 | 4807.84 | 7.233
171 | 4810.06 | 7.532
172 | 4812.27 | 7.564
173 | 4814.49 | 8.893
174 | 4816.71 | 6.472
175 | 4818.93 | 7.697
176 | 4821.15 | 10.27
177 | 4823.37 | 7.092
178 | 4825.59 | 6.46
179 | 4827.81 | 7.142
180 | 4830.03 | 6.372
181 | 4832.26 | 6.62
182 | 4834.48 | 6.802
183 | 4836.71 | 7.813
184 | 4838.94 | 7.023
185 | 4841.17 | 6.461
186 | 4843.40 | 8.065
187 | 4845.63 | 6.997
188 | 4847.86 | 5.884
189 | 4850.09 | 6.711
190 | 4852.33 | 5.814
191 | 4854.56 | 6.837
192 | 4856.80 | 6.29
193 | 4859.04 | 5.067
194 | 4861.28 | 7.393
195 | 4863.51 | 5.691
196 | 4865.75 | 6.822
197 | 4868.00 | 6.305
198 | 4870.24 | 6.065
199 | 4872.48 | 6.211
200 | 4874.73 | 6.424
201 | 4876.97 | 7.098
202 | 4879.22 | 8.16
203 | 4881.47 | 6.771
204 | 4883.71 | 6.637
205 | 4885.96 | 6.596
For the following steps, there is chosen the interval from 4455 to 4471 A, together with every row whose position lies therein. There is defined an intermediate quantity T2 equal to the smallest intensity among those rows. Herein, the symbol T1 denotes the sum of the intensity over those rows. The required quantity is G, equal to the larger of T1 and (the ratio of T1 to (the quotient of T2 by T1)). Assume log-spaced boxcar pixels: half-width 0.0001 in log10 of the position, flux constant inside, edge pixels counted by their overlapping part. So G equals 405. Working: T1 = 43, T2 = 4.657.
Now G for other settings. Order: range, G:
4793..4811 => 564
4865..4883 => 478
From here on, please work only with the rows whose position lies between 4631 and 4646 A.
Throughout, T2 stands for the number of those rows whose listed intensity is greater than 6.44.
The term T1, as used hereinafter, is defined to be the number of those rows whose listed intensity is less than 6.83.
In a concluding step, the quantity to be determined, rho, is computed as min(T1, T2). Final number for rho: 4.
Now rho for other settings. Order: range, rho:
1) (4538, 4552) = 3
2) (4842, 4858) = 4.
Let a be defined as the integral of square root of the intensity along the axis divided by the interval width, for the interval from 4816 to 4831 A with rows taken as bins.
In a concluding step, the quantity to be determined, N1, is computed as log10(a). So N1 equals 0.433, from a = 2.71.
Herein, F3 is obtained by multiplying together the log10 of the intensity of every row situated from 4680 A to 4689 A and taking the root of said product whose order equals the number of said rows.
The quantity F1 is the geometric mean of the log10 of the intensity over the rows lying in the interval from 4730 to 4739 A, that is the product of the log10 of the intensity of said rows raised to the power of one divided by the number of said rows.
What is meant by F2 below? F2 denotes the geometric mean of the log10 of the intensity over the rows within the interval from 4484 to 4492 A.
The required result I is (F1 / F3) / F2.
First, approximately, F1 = 0.77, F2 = 0.791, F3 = 0.83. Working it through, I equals 1.18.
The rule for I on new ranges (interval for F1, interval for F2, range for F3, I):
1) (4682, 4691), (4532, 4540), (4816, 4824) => 1.20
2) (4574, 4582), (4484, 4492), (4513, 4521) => 1.22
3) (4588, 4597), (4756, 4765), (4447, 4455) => 1.21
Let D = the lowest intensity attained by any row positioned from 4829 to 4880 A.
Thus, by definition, 5.067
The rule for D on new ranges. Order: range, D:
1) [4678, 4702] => 5.803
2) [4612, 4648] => 5.219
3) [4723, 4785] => 4.711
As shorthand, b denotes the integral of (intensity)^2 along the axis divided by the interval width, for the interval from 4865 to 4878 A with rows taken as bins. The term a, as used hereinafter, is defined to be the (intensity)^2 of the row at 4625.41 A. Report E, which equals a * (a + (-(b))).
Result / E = -122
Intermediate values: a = 39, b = 42.0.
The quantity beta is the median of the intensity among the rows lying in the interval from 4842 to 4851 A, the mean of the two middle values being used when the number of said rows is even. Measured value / 6.9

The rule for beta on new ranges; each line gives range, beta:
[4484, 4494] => 6.1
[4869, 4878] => 6.3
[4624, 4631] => 6.2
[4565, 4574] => 7.3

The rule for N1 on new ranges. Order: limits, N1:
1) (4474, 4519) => 0.411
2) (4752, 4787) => 0.412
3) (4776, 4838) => 0.432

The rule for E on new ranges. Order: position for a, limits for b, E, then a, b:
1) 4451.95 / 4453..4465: 400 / 40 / 30.2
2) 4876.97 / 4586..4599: 544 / 50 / 39.6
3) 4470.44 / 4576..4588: -197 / 32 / 37.9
